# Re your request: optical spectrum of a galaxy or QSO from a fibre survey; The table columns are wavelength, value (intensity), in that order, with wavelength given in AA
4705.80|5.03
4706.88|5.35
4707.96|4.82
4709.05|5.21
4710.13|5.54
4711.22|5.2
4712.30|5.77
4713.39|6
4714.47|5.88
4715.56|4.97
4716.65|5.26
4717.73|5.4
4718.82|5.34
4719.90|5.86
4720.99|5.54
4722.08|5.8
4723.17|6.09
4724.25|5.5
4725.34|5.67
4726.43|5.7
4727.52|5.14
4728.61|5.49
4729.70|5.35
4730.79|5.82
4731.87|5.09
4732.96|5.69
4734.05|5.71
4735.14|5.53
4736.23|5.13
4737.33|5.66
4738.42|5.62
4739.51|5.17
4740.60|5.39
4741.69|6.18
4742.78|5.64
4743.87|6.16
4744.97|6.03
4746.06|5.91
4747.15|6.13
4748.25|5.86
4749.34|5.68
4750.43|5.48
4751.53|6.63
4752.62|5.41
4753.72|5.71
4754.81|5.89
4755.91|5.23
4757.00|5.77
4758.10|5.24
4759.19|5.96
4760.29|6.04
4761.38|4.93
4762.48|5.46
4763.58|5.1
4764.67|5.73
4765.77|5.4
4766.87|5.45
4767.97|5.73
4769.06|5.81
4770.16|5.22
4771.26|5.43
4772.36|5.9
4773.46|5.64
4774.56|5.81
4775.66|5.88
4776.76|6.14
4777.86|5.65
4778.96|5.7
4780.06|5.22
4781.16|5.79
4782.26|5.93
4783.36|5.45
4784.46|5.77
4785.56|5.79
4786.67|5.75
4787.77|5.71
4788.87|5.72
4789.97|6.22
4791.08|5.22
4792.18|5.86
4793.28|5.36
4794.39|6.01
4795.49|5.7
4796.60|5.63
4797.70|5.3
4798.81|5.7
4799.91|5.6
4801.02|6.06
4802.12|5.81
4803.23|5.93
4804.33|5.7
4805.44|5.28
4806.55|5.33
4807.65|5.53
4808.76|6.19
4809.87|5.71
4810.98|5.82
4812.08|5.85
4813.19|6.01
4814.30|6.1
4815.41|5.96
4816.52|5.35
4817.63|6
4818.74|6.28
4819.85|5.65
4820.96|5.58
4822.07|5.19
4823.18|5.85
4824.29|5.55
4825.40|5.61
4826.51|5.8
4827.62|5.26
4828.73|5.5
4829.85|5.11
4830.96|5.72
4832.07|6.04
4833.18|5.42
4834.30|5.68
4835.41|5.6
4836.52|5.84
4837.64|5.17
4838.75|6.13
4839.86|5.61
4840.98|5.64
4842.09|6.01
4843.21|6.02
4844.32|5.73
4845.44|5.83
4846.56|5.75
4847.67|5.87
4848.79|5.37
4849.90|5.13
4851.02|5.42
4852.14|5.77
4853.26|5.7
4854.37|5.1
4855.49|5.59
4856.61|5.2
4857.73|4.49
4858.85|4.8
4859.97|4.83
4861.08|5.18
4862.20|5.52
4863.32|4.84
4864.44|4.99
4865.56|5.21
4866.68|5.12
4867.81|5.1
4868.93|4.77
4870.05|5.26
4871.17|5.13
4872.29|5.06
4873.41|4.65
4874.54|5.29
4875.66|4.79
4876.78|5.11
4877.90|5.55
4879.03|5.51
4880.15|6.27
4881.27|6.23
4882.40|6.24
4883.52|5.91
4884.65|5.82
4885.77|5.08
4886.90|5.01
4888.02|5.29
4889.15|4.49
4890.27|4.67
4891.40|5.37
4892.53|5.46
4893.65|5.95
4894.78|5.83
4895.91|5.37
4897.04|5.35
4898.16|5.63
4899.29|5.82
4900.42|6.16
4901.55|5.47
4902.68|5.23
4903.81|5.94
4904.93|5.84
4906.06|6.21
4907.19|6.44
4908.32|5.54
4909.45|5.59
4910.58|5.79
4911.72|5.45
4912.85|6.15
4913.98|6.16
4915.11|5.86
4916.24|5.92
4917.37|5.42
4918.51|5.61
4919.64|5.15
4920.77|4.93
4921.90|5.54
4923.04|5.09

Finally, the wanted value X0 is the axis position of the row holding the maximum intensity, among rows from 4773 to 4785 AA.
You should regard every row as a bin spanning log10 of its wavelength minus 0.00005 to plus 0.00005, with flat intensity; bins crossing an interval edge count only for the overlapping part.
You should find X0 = 4776.76 AA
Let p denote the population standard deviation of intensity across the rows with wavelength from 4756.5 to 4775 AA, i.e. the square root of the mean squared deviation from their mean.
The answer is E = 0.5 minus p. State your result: 0.19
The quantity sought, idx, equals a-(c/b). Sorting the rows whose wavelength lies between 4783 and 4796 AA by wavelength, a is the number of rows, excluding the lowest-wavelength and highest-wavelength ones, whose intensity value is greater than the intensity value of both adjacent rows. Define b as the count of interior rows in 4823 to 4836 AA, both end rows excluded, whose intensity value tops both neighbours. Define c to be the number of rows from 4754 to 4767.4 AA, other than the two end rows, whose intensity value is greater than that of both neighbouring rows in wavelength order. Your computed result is 3.00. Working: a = 4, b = 4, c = 4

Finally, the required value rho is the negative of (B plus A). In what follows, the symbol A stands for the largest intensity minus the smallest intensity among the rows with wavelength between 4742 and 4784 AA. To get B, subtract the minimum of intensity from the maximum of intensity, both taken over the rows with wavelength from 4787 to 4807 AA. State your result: -2.70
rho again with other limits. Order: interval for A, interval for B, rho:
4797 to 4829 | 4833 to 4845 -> -2.05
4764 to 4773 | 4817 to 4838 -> -1.85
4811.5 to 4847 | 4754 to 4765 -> -2.28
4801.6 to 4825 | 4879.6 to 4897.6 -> -2.87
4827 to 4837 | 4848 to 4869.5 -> -2.21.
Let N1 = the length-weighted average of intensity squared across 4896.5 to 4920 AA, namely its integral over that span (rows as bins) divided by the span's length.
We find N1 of 33.2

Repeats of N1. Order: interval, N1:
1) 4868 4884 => 29.5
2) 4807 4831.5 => 32.7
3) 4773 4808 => 32.5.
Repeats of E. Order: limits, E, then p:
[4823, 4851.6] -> 0.22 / 0.28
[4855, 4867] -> 0.19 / 0.31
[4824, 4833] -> 0.22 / 0.28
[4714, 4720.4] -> 0.17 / 0.33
